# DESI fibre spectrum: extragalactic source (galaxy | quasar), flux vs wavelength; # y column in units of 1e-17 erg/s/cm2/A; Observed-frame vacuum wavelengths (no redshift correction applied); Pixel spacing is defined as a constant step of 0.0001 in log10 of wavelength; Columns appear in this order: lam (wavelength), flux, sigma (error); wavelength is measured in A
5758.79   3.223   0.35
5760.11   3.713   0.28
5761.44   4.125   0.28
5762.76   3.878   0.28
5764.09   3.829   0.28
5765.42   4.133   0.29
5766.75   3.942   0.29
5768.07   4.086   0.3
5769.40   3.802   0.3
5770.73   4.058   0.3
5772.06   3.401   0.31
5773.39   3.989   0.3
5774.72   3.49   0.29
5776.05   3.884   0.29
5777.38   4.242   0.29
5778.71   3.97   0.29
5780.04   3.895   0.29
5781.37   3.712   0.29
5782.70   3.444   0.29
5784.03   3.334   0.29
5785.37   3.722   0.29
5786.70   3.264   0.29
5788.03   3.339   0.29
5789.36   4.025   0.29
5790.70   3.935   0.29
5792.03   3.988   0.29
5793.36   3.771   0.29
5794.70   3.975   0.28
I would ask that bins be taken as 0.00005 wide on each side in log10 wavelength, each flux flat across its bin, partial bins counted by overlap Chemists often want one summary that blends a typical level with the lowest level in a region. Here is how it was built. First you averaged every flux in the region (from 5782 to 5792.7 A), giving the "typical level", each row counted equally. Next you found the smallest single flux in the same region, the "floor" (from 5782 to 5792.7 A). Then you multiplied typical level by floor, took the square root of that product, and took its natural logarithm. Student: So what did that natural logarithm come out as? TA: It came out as 1.24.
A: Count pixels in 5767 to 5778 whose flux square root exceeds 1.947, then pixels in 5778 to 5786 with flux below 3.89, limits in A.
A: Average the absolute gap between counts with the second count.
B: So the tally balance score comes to 3.0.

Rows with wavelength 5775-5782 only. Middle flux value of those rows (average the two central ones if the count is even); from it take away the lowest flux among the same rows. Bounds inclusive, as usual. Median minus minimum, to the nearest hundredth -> 0.18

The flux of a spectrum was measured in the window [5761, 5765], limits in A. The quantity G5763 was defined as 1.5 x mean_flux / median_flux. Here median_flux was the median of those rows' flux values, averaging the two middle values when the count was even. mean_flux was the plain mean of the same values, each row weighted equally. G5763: 1.53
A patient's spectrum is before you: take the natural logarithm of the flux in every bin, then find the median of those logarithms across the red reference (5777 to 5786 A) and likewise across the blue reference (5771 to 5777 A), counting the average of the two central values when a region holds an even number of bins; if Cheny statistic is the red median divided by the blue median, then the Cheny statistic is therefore 1.01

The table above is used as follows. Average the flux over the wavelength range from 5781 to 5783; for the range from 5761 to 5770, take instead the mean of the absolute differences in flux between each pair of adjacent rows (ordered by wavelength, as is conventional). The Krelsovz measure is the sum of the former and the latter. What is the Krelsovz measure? 3.8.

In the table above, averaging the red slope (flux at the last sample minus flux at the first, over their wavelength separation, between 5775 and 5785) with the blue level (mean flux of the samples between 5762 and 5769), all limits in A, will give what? 1.95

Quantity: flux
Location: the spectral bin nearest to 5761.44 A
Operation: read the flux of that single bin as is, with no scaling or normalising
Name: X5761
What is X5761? 4.125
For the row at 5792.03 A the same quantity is 3.988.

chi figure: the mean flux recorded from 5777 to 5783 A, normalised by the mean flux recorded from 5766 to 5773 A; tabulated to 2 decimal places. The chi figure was 1.00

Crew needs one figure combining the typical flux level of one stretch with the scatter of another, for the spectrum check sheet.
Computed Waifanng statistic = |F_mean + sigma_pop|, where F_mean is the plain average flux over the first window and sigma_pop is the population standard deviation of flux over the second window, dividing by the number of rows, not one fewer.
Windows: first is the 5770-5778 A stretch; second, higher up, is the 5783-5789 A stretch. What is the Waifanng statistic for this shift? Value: 4.02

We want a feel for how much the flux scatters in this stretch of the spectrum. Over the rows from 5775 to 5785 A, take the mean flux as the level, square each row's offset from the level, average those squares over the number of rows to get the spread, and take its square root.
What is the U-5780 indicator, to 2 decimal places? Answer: 0.29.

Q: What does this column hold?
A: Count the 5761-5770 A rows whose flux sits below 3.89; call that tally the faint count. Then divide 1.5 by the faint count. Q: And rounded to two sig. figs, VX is 0.50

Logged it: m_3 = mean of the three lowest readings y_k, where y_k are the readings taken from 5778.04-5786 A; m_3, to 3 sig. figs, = 3.50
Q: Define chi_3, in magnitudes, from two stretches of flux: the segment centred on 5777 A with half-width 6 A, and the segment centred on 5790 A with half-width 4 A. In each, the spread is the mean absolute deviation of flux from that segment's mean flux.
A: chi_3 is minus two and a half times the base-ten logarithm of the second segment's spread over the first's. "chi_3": -0.17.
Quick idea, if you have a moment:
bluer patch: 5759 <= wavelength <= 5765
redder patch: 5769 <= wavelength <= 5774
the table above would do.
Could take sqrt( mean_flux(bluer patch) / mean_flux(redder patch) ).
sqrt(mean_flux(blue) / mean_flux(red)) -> 1.01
